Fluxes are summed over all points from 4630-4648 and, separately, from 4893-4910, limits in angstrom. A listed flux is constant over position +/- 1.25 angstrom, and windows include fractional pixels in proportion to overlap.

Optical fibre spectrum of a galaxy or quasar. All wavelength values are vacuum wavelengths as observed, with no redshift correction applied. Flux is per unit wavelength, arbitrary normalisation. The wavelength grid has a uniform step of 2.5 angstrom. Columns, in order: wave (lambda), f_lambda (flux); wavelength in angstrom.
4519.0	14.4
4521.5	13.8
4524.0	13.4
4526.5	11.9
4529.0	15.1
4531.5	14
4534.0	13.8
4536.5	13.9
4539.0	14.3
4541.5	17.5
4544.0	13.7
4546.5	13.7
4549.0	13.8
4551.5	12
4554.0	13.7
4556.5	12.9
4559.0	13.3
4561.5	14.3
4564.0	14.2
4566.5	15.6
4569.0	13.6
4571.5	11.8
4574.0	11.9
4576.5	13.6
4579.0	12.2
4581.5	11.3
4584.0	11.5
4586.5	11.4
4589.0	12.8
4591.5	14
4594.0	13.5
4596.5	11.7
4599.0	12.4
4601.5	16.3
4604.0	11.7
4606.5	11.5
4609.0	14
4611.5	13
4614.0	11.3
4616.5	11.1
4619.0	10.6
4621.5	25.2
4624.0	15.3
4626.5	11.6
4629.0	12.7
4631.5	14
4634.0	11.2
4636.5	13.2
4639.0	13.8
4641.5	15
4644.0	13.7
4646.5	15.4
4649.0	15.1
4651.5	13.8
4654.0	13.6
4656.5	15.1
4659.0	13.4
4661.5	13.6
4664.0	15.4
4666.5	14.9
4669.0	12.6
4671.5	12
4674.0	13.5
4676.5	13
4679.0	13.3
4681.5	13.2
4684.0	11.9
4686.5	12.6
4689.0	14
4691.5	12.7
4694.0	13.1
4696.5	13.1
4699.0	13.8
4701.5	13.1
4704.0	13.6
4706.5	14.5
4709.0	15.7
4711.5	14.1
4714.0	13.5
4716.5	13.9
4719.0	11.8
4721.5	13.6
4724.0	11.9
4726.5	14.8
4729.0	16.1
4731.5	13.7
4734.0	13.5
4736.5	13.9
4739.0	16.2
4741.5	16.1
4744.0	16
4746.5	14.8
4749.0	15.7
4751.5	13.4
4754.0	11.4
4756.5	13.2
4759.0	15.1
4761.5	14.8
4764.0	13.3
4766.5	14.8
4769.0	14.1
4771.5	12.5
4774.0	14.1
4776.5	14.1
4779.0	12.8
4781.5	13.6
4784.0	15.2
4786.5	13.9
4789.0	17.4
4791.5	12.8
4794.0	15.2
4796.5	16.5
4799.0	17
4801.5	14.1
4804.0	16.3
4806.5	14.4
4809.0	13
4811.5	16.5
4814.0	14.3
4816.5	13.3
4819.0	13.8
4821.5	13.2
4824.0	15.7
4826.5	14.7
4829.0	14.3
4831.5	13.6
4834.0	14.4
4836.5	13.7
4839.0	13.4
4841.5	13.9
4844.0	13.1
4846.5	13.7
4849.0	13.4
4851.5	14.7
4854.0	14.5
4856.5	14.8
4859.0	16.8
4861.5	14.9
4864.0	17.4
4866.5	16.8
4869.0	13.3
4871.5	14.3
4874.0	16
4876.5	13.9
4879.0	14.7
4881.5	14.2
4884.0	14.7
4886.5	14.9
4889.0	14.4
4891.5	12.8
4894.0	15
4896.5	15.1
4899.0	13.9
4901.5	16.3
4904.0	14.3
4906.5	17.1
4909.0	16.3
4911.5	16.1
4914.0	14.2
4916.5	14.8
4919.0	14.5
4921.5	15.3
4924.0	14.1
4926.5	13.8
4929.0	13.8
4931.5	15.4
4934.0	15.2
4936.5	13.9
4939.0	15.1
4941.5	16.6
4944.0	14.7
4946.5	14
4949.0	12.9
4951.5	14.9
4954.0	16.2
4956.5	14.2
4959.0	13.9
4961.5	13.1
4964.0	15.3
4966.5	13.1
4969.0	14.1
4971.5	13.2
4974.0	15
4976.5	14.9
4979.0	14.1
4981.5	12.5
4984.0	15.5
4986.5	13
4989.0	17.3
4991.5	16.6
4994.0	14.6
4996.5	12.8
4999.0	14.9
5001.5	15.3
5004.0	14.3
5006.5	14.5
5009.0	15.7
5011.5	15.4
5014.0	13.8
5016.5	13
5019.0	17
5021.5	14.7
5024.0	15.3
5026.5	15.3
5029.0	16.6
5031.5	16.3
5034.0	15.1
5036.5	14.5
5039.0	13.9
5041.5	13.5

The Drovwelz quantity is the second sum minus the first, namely 11.7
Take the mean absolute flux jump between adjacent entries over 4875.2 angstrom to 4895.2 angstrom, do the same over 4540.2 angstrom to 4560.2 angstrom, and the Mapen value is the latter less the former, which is 0.33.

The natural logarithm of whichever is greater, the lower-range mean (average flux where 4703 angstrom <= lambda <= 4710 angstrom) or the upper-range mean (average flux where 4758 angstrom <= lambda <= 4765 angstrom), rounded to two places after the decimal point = 2.68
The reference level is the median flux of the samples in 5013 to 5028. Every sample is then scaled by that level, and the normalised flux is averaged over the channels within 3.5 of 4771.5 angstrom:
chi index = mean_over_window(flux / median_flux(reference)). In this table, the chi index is 0.90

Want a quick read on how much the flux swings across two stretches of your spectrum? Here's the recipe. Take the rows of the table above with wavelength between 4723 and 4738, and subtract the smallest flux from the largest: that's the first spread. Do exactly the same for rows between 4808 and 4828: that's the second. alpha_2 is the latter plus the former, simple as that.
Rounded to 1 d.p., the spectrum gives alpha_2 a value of 7.7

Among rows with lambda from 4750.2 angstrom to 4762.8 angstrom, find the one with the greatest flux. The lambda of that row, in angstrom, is 4759.0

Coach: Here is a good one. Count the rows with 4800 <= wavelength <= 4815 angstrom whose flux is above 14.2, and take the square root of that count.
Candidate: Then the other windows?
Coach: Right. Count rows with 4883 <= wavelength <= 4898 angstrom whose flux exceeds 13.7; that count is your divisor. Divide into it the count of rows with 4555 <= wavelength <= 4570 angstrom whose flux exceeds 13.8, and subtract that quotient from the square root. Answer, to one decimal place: 1.4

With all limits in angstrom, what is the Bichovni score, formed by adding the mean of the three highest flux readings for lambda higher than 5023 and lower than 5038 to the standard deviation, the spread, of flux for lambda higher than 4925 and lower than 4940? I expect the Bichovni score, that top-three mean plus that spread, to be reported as 16.8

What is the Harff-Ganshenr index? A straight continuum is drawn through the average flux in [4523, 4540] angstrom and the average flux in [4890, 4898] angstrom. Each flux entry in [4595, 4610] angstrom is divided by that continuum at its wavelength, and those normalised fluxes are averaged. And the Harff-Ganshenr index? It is 0.93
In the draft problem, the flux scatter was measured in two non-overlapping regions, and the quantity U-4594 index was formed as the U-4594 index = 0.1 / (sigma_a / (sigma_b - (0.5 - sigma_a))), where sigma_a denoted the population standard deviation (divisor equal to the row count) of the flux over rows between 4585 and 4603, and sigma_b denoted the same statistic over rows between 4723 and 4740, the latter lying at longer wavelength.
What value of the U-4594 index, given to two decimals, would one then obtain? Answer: 0.16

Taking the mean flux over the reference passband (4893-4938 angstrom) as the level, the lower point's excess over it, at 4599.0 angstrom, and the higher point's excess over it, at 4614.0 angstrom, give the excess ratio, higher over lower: 1.4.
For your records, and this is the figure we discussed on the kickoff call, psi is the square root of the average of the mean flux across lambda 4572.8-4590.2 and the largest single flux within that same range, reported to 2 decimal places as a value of 3.58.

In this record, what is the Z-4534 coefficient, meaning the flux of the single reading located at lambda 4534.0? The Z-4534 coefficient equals 13.8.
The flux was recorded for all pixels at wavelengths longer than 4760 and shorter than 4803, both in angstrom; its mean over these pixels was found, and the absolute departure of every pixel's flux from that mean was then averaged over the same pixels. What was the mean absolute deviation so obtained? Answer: 1.12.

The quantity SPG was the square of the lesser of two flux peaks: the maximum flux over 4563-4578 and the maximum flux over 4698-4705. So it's 190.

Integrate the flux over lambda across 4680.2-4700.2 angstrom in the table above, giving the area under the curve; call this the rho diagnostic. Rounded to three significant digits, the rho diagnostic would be 261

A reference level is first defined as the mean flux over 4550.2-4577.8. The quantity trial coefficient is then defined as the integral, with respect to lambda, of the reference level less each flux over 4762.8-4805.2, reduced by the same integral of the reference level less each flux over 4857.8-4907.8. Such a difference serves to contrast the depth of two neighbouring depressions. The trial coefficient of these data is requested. 33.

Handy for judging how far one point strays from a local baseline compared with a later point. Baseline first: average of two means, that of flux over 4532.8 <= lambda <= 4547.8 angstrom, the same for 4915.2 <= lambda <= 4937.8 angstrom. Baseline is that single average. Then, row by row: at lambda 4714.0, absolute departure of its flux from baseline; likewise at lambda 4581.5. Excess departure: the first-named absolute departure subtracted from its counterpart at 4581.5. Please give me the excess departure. 2.2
